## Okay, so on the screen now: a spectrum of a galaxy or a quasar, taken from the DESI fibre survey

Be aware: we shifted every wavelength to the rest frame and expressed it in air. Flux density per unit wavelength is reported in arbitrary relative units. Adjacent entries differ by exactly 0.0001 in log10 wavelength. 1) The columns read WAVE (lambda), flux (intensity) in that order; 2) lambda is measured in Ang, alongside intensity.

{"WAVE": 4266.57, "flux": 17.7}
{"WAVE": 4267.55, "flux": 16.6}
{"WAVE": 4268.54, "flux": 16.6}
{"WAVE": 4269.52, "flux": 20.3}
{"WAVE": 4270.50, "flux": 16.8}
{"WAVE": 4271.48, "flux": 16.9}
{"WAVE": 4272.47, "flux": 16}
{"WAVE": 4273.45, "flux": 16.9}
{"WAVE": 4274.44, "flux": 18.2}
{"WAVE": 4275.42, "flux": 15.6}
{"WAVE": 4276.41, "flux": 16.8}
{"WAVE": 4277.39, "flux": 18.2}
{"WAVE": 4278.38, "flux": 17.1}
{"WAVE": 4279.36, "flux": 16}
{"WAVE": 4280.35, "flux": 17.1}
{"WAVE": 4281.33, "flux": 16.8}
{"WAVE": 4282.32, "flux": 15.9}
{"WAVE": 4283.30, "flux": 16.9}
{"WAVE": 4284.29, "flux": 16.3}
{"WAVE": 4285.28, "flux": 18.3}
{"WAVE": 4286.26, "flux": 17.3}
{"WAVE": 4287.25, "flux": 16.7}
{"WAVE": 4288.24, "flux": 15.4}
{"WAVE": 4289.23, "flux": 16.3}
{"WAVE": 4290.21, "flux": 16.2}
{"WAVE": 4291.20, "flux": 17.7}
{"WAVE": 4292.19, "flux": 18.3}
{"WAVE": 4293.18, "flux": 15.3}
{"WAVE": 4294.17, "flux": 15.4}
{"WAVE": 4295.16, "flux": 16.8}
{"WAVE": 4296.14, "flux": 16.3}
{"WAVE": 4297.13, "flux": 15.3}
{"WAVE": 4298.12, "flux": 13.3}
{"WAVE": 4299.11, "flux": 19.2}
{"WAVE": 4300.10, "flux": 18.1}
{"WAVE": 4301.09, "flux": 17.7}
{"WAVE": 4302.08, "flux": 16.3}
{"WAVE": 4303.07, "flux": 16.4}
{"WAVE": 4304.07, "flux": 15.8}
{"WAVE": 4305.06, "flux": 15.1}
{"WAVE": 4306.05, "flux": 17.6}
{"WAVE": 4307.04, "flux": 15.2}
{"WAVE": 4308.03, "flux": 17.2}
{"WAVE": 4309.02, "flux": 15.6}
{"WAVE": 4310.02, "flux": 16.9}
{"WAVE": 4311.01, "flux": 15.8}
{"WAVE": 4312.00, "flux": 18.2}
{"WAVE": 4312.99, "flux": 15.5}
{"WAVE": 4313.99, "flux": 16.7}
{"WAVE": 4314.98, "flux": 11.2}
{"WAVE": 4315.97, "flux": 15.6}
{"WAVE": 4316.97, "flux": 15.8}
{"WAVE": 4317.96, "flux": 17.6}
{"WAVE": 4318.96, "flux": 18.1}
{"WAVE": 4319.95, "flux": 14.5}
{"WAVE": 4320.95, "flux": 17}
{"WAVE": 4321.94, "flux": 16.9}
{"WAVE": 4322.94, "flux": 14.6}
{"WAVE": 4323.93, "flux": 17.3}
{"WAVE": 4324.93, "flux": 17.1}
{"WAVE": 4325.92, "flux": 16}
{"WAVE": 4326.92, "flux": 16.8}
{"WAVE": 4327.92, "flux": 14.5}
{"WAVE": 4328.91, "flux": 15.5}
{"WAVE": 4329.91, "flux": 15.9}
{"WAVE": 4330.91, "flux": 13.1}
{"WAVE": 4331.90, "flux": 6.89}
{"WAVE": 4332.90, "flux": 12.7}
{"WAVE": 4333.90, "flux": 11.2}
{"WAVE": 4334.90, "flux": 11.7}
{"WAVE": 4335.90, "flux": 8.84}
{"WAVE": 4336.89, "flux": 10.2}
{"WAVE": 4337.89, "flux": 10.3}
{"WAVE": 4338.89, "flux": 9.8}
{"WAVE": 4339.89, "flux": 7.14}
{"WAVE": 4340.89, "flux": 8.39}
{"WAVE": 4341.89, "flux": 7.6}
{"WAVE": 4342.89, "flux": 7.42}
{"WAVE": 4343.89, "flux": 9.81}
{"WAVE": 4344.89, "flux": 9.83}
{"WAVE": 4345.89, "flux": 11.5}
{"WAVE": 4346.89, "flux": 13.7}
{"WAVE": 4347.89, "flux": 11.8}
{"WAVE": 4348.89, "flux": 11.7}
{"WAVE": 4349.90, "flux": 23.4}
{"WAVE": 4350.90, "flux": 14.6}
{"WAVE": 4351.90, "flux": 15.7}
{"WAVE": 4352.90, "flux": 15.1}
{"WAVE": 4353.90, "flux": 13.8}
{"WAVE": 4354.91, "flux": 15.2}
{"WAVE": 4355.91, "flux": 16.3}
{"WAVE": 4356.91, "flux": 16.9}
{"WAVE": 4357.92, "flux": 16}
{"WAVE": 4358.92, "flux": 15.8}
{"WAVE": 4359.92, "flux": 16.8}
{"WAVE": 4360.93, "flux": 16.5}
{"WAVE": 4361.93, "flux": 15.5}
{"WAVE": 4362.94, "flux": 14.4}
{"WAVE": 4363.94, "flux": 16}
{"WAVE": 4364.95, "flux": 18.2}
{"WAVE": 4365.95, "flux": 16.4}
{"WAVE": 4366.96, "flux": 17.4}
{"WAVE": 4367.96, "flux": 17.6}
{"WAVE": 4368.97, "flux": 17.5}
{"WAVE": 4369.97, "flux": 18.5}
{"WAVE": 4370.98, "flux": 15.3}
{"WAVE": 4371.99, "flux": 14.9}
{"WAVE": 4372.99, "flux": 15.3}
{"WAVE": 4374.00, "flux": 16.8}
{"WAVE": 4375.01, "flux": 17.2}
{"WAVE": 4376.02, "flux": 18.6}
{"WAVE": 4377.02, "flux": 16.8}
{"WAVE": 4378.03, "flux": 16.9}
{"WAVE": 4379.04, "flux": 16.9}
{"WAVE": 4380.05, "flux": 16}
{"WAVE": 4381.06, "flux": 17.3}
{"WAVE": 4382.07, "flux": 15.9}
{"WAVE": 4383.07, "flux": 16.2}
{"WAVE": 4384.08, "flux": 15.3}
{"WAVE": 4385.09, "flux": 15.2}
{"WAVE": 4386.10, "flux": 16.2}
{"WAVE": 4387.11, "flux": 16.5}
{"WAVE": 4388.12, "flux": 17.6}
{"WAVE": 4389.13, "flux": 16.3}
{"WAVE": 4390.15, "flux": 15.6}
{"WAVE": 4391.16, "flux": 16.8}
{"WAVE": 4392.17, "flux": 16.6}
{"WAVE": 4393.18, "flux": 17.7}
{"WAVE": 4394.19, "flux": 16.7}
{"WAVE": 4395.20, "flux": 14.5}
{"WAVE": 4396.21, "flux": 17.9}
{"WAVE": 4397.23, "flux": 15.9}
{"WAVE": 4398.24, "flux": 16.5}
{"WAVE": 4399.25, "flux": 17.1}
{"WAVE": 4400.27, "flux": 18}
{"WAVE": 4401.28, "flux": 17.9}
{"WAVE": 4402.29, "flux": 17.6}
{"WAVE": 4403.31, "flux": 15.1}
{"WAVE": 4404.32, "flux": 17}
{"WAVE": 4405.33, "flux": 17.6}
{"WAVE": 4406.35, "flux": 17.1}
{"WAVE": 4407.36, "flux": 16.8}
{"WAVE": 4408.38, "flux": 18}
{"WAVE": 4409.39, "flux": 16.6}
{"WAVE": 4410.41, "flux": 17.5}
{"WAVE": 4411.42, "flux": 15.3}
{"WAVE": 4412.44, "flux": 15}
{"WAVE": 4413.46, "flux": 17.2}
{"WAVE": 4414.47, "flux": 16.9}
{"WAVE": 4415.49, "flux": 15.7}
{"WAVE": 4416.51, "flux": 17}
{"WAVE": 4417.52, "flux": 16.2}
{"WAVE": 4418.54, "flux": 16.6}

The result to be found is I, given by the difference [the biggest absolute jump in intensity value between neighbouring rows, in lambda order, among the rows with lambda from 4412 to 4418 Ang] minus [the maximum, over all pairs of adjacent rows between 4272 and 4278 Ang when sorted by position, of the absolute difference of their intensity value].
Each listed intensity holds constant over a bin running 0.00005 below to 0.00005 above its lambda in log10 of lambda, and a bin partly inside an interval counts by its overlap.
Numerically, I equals -0.4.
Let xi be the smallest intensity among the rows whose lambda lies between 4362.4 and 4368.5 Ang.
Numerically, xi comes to 14.4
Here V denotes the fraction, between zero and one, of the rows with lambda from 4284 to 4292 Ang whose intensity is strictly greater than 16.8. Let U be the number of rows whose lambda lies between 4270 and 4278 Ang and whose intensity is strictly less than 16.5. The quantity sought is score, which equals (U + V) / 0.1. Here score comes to 24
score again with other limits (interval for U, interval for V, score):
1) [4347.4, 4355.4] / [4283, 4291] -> 74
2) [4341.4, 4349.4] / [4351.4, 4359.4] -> 81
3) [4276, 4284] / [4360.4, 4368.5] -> 24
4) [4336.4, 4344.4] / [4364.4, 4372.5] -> 86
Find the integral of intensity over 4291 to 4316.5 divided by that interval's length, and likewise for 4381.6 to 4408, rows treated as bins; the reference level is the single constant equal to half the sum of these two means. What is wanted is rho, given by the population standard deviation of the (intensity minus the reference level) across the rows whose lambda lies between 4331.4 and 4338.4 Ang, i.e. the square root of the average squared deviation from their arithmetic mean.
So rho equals 1.8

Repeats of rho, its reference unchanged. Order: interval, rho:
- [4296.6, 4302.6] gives 2.0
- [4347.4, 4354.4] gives 3.7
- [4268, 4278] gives 1.3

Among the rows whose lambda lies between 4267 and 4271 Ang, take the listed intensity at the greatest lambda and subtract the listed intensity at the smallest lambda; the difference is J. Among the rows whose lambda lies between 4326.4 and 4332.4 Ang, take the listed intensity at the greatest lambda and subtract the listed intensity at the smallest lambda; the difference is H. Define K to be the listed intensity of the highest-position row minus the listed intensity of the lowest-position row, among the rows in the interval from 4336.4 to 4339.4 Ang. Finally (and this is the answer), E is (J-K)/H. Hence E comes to -0.1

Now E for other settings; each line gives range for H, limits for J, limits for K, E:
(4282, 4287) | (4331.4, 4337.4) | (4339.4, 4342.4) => 2.0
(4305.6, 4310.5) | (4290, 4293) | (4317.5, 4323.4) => -7.3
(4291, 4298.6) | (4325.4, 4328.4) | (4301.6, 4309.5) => 0.2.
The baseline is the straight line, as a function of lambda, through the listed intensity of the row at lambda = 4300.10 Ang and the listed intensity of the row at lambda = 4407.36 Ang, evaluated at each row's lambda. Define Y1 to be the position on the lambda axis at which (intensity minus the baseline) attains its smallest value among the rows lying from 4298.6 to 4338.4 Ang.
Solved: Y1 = 4331.90 Ang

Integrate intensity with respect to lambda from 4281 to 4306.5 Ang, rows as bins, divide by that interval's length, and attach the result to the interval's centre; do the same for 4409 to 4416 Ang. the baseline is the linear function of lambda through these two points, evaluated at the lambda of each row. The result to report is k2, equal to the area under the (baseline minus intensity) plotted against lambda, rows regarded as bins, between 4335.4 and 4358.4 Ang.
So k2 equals 93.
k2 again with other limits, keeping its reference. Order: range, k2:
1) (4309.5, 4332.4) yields 22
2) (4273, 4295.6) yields -4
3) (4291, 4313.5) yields 2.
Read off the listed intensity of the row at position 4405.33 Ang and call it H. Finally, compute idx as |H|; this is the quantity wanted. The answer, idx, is 17.6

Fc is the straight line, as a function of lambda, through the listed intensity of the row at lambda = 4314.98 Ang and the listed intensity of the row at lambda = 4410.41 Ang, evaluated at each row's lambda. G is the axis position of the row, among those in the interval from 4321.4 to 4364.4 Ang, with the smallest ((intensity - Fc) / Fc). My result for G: 4339.89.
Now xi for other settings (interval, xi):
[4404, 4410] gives 16.6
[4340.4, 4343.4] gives 7.42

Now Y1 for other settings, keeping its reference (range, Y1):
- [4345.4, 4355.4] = 4345.89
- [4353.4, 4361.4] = 4353.90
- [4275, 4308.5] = 4298.12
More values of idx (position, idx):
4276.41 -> 16.8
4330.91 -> 13.1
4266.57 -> 17.7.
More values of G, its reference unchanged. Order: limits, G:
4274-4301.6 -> 4298.12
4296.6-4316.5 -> 4314.98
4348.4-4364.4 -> 4348.89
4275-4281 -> 4279.36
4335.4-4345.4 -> 4339.89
